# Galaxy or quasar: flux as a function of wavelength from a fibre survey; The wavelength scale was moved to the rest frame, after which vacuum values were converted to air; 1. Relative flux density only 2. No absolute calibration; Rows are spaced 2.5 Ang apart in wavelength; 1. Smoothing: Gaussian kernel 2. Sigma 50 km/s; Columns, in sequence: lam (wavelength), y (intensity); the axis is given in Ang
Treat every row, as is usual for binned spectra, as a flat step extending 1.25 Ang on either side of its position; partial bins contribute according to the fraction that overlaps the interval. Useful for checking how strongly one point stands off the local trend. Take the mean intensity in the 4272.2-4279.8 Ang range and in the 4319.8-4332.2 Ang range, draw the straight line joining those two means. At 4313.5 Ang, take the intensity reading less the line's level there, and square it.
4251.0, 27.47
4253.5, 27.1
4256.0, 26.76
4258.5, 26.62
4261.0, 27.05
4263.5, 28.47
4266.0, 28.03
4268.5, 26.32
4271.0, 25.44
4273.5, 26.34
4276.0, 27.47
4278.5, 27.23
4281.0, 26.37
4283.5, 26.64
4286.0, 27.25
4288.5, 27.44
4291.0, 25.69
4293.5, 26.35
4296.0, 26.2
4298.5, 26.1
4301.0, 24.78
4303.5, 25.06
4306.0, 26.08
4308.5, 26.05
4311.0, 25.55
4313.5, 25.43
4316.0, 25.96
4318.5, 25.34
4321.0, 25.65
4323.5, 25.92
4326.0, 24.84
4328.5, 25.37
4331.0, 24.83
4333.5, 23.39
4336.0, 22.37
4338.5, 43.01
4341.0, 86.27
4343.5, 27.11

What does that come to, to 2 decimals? 0.10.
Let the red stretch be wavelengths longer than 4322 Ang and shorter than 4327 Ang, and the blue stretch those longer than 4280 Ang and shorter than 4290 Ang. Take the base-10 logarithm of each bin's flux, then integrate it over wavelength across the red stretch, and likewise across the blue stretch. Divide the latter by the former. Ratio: 2.04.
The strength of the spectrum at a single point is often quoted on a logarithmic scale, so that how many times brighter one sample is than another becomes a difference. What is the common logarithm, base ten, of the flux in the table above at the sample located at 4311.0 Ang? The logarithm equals 1.41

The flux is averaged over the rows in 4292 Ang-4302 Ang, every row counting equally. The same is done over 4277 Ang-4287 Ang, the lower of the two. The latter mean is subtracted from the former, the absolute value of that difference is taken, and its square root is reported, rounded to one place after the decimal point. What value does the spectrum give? 1.0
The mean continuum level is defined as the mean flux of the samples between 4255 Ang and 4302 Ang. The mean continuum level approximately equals 26.7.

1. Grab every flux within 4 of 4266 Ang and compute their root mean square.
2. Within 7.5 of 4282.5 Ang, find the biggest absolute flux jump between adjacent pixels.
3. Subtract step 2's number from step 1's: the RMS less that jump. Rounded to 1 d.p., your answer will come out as 26.8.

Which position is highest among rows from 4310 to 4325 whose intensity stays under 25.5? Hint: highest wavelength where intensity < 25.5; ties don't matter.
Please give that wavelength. 4318.5 Ang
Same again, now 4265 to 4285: 4271.0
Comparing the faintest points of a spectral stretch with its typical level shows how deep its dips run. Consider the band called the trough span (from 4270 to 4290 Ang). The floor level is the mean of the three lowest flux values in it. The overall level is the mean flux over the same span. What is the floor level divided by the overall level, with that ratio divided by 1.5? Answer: 0.649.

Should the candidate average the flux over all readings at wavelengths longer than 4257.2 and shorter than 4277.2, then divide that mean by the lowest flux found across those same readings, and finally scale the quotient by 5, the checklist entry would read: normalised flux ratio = 5.30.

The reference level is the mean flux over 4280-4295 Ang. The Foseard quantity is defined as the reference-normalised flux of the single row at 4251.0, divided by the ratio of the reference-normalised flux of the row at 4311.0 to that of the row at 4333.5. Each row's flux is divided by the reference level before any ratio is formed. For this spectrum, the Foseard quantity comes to 0.945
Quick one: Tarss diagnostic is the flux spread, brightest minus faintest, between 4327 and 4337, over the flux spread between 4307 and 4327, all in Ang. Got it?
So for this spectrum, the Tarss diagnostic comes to 2.5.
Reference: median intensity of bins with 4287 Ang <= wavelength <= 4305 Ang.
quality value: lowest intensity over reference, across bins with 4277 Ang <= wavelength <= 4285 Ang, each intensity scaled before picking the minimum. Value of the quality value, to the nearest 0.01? 1.01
